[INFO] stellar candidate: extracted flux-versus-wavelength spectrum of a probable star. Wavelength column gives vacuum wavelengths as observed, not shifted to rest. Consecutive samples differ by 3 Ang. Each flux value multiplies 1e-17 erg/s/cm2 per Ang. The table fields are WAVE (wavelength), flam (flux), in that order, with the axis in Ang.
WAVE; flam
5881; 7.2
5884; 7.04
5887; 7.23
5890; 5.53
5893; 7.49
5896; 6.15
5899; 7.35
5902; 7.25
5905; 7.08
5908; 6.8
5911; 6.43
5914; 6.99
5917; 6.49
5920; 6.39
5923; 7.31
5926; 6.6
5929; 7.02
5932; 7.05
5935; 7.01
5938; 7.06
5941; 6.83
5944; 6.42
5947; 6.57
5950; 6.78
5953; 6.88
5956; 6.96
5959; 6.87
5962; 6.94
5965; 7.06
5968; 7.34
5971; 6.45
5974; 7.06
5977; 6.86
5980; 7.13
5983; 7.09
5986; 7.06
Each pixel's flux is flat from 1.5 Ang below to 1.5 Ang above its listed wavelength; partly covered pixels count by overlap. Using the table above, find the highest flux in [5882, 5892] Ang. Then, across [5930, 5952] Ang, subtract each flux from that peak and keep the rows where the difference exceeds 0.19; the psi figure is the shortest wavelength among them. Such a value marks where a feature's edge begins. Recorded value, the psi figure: 5935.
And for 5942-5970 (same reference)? 5944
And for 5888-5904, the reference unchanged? 5890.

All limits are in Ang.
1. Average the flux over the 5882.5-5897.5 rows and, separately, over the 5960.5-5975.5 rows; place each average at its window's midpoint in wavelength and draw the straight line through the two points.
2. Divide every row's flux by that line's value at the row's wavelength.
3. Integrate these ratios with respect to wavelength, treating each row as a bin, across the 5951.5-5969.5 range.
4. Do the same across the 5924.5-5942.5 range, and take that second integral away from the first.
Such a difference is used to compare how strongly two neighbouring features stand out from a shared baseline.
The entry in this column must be -0.05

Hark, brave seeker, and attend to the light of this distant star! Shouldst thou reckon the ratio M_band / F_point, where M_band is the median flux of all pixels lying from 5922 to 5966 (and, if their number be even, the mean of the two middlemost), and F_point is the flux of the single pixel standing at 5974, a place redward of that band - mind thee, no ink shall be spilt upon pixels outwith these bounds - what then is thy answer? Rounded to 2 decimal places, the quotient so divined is 0.98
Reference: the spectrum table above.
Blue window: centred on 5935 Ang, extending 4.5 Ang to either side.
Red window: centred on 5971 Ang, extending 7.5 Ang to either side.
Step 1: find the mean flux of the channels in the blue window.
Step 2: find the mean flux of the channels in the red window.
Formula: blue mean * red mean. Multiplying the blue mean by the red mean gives 49.0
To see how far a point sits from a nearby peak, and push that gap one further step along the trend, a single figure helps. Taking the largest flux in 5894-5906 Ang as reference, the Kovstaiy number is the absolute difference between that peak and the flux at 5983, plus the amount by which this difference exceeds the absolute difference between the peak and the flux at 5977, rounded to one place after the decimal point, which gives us 0.0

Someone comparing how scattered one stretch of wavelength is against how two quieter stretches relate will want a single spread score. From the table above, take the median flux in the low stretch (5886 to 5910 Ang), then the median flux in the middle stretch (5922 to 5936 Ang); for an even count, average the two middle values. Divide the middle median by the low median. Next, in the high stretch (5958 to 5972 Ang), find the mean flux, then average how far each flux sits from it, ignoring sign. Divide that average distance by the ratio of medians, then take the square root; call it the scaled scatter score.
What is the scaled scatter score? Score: 0.471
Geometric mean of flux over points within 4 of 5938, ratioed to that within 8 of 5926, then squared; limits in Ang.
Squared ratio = 1.03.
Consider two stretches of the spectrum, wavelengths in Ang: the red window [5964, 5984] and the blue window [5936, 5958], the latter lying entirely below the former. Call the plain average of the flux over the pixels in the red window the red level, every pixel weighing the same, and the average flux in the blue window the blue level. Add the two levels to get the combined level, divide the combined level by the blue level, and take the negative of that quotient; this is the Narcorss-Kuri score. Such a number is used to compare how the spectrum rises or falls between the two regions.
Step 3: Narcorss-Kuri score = -2.03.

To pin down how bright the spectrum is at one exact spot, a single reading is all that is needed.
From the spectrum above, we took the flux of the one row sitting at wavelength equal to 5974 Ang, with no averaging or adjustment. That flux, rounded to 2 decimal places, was 7.06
